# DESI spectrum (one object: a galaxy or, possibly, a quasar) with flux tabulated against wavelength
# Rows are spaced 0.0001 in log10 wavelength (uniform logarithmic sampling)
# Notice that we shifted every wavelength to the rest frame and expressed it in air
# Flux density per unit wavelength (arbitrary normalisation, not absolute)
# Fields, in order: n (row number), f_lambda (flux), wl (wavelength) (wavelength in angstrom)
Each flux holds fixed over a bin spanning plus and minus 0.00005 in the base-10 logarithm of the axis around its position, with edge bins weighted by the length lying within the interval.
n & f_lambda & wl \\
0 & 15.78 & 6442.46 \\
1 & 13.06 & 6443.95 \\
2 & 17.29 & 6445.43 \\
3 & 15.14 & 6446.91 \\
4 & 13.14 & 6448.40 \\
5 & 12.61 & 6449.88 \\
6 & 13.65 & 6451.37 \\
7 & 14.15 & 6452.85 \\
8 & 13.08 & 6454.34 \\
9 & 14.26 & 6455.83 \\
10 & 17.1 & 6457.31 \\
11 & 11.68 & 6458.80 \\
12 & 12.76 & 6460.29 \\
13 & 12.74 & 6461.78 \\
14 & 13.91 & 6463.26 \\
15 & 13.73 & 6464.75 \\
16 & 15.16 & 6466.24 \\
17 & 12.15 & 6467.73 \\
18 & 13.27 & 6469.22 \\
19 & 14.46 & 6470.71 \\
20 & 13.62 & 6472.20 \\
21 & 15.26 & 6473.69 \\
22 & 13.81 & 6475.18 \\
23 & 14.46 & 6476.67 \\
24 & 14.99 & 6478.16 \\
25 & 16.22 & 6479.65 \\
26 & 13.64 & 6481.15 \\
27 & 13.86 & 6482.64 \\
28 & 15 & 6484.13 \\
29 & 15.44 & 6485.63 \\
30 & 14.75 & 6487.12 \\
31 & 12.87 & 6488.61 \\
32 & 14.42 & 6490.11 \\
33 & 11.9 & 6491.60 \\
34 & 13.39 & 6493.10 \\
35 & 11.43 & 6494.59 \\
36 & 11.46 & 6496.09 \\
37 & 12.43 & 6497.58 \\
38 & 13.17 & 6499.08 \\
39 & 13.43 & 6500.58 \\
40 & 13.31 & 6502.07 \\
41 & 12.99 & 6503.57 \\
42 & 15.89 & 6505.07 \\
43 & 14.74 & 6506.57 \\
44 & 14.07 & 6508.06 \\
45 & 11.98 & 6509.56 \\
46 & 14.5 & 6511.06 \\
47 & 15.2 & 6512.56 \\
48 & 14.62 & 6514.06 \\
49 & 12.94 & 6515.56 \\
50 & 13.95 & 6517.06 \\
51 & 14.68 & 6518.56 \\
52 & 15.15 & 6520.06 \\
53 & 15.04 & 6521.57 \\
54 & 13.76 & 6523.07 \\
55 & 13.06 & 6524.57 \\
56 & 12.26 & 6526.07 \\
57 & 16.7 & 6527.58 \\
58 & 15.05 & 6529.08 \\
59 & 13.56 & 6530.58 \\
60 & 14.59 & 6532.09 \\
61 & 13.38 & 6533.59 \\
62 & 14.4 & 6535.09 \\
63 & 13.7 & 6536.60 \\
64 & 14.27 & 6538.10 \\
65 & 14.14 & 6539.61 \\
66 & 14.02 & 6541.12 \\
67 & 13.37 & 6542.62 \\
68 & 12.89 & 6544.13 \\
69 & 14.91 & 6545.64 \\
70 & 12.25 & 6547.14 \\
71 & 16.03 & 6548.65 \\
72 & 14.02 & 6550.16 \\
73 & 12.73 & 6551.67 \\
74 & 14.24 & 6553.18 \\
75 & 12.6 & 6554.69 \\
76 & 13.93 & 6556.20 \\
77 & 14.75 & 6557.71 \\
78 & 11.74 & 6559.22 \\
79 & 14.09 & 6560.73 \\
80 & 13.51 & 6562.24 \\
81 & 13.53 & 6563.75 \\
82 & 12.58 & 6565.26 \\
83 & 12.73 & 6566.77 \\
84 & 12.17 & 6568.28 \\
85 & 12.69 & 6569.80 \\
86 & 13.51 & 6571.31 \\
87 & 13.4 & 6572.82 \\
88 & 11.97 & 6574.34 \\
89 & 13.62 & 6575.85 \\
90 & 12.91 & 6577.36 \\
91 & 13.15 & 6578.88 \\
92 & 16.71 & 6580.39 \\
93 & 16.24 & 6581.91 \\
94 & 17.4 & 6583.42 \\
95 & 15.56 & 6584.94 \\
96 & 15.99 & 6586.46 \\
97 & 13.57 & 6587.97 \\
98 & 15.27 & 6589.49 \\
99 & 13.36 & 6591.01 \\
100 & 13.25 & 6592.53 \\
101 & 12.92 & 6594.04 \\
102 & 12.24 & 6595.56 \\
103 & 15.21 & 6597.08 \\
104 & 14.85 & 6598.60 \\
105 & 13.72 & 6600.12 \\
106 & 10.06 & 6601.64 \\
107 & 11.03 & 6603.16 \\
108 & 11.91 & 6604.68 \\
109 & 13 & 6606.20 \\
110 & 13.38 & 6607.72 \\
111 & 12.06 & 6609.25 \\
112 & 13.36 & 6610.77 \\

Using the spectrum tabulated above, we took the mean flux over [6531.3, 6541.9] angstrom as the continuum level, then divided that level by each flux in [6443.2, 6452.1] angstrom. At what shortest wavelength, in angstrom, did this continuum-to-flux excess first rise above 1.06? 6443.95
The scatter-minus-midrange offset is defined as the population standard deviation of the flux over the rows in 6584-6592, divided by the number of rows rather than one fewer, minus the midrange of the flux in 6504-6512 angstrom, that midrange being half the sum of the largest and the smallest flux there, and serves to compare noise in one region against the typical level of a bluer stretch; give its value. -12.9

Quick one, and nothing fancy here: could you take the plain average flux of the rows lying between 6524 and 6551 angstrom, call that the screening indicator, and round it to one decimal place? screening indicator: 14.0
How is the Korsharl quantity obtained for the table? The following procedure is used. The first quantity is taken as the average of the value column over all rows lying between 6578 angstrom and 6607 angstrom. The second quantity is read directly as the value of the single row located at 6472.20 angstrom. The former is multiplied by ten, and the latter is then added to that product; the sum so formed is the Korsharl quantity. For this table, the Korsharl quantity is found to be 153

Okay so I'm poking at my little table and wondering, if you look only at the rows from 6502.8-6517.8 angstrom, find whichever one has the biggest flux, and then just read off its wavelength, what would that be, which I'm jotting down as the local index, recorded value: 6505.07 angstrom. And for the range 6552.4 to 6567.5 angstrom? 6557.71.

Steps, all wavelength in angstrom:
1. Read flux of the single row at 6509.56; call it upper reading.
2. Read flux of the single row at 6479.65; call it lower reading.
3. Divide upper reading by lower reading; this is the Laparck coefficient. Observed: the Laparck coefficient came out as 0.74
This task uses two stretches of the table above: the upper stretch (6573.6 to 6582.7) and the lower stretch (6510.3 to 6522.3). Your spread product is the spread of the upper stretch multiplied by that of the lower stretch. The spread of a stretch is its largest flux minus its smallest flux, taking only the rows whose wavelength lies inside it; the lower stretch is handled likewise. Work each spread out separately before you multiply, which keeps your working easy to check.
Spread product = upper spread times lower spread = 11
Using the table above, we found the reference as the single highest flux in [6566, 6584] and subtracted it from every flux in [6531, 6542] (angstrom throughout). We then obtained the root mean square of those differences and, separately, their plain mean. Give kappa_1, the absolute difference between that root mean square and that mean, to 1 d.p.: 6.7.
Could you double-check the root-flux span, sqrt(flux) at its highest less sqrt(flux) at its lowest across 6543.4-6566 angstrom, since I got 0.58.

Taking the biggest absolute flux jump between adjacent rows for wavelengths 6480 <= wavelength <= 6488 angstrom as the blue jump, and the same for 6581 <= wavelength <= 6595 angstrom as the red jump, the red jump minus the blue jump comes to 1.3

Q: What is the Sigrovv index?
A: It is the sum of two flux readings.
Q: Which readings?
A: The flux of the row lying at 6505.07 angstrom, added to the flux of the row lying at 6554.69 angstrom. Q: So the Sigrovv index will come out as 28.5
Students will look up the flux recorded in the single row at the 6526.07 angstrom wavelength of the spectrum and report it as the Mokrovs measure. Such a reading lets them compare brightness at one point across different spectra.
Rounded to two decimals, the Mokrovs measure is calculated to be 12.26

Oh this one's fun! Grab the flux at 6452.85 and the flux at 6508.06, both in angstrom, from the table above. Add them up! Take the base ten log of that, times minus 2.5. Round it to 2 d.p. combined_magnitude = -3.63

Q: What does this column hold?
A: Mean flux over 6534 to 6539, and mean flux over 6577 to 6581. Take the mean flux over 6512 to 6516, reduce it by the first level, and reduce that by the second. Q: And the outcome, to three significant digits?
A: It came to -14.1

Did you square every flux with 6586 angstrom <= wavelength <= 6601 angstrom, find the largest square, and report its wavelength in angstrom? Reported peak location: 6586.46 angstrom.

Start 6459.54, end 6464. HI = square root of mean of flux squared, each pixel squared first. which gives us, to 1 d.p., 13.1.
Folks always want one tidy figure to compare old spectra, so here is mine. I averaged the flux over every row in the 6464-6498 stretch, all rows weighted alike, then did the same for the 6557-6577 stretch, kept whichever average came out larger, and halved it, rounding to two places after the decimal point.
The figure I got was 6.91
